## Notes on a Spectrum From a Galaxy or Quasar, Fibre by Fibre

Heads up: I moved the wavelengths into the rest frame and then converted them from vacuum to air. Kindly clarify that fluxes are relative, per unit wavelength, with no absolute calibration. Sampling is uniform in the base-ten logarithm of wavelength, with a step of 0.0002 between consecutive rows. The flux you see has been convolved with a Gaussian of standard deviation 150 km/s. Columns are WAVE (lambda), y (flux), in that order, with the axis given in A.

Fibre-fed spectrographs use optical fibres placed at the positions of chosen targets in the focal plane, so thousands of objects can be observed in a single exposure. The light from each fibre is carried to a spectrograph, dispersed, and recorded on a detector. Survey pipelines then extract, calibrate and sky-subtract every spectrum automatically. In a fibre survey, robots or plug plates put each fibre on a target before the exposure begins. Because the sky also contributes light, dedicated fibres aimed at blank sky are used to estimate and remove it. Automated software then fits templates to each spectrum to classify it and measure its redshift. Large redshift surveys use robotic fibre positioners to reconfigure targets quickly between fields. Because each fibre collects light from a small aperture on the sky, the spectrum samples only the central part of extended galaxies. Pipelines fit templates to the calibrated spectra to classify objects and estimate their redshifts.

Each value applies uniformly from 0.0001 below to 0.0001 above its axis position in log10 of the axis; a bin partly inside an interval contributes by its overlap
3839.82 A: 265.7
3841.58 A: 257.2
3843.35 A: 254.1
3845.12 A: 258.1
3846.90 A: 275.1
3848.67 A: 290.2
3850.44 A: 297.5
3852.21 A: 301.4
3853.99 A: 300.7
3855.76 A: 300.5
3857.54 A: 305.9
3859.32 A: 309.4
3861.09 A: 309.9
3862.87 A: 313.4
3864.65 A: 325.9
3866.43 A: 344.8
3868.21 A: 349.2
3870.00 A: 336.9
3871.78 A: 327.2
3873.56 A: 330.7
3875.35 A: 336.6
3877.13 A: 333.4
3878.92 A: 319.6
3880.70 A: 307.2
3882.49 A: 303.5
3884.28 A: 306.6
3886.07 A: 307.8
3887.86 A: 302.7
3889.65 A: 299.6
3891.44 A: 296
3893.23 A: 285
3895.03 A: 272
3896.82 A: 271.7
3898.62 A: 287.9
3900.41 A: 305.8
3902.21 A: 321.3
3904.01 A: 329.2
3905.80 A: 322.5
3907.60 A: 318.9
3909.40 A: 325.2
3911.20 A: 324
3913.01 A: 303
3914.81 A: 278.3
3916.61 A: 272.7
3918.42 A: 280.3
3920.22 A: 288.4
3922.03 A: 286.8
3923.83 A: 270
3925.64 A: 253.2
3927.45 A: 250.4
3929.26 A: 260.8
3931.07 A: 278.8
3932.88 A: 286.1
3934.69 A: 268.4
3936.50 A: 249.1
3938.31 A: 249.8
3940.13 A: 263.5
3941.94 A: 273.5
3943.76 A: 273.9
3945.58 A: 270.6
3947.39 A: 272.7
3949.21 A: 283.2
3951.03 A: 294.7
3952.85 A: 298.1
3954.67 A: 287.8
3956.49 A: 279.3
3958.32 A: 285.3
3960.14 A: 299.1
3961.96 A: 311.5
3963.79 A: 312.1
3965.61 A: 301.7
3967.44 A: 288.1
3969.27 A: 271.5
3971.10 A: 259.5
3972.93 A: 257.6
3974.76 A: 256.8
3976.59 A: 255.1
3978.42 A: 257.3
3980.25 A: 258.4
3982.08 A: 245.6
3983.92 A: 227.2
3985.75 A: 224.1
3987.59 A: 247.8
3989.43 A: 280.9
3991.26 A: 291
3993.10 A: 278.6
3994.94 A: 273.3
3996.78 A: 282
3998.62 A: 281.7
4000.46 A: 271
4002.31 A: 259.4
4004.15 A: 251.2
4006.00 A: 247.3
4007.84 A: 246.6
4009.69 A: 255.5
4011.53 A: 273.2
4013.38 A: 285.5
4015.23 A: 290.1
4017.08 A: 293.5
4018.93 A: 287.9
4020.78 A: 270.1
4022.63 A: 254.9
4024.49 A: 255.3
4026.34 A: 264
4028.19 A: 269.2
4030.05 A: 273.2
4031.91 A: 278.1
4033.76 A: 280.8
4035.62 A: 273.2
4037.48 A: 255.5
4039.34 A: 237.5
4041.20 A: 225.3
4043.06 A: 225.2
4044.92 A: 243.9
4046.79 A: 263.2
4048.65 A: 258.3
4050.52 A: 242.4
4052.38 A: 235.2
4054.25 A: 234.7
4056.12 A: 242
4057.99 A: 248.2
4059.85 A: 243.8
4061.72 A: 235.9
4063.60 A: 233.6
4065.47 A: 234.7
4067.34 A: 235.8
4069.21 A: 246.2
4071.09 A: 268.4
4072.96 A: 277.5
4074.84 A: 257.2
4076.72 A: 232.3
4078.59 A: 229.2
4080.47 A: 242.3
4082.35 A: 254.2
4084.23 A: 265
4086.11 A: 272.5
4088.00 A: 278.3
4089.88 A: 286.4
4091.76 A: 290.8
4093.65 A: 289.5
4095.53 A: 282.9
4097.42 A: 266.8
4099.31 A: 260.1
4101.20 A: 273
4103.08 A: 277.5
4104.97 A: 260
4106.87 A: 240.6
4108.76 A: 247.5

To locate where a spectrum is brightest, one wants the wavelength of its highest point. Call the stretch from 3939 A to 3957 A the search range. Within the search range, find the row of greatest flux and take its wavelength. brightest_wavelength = 3952.85 A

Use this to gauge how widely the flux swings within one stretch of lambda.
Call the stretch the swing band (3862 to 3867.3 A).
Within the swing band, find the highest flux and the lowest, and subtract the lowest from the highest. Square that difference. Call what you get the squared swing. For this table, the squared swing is 986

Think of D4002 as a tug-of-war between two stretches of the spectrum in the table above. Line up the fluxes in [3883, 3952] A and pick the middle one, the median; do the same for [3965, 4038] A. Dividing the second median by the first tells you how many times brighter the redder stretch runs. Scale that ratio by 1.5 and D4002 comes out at 1.42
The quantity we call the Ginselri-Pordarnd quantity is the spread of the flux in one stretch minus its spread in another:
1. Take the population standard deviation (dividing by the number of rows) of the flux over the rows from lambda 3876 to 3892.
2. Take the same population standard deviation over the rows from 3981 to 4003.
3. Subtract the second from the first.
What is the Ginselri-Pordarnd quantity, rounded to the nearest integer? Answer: -11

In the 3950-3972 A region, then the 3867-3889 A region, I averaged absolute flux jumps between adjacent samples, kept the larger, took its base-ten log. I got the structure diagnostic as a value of 0.990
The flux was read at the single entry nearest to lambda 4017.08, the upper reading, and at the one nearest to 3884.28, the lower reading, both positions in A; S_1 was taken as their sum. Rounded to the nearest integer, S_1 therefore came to 600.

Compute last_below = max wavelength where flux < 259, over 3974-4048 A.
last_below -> 4044.92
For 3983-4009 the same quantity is 4007.84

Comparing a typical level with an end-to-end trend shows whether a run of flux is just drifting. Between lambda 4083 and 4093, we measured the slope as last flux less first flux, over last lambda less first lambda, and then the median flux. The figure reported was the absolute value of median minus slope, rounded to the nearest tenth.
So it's 274.9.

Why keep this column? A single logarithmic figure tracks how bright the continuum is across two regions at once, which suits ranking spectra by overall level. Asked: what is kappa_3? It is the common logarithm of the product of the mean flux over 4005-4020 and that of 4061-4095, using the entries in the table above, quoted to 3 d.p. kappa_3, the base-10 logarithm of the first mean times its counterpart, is 4.846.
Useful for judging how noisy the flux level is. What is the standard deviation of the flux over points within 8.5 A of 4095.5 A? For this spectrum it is 10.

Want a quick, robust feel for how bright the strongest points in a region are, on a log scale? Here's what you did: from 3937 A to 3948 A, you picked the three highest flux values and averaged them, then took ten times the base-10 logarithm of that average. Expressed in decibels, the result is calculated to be 24.4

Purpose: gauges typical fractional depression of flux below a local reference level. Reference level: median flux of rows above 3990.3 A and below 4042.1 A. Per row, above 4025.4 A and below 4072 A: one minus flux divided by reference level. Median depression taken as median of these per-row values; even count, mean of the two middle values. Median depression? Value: 0.10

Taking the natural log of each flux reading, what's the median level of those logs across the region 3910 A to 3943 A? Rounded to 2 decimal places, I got 5.61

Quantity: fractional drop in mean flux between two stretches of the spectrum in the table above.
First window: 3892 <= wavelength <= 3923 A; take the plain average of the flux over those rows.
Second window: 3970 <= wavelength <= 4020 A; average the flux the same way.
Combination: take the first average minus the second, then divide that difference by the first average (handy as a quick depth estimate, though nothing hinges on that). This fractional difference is 0.11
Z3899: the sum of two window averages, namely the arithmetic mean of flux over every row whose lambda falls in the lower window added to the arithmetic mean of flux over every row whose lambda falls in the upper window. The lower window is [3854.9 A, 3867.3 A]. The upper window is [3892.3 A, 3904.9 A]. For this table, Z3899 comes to 612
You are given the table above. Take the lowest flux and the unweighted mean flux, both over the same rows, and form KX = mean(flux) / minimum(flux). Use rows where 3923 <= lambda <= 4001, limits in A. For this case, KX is 1.21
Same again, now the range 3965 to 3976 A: 1.06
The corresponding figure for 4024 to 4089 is 1.12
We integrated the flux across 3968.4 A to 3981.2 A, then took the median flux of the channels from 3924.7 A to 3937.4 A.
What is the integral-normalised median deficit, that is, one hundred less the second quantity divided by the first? 99.9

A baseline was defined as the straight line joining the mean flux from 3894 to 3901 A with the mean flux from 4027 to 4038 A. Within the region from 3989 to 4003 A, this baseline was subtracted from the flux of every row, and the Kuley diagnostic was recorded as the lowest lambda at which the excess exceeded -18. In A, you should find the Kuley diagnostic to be 3989.43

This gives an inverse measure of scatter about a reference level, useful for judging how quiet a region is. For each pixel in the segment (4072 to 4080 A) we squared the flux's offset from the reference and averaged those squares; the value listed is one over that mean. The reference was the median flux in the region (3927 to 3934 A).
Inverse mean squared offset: 0.0012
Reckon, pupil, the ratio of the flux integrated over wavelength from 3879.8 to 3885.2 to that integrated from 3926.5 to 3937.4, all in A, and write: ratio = 0.57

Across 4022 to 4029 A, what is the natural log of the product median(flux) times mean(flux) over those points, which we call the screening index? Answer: 11.1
